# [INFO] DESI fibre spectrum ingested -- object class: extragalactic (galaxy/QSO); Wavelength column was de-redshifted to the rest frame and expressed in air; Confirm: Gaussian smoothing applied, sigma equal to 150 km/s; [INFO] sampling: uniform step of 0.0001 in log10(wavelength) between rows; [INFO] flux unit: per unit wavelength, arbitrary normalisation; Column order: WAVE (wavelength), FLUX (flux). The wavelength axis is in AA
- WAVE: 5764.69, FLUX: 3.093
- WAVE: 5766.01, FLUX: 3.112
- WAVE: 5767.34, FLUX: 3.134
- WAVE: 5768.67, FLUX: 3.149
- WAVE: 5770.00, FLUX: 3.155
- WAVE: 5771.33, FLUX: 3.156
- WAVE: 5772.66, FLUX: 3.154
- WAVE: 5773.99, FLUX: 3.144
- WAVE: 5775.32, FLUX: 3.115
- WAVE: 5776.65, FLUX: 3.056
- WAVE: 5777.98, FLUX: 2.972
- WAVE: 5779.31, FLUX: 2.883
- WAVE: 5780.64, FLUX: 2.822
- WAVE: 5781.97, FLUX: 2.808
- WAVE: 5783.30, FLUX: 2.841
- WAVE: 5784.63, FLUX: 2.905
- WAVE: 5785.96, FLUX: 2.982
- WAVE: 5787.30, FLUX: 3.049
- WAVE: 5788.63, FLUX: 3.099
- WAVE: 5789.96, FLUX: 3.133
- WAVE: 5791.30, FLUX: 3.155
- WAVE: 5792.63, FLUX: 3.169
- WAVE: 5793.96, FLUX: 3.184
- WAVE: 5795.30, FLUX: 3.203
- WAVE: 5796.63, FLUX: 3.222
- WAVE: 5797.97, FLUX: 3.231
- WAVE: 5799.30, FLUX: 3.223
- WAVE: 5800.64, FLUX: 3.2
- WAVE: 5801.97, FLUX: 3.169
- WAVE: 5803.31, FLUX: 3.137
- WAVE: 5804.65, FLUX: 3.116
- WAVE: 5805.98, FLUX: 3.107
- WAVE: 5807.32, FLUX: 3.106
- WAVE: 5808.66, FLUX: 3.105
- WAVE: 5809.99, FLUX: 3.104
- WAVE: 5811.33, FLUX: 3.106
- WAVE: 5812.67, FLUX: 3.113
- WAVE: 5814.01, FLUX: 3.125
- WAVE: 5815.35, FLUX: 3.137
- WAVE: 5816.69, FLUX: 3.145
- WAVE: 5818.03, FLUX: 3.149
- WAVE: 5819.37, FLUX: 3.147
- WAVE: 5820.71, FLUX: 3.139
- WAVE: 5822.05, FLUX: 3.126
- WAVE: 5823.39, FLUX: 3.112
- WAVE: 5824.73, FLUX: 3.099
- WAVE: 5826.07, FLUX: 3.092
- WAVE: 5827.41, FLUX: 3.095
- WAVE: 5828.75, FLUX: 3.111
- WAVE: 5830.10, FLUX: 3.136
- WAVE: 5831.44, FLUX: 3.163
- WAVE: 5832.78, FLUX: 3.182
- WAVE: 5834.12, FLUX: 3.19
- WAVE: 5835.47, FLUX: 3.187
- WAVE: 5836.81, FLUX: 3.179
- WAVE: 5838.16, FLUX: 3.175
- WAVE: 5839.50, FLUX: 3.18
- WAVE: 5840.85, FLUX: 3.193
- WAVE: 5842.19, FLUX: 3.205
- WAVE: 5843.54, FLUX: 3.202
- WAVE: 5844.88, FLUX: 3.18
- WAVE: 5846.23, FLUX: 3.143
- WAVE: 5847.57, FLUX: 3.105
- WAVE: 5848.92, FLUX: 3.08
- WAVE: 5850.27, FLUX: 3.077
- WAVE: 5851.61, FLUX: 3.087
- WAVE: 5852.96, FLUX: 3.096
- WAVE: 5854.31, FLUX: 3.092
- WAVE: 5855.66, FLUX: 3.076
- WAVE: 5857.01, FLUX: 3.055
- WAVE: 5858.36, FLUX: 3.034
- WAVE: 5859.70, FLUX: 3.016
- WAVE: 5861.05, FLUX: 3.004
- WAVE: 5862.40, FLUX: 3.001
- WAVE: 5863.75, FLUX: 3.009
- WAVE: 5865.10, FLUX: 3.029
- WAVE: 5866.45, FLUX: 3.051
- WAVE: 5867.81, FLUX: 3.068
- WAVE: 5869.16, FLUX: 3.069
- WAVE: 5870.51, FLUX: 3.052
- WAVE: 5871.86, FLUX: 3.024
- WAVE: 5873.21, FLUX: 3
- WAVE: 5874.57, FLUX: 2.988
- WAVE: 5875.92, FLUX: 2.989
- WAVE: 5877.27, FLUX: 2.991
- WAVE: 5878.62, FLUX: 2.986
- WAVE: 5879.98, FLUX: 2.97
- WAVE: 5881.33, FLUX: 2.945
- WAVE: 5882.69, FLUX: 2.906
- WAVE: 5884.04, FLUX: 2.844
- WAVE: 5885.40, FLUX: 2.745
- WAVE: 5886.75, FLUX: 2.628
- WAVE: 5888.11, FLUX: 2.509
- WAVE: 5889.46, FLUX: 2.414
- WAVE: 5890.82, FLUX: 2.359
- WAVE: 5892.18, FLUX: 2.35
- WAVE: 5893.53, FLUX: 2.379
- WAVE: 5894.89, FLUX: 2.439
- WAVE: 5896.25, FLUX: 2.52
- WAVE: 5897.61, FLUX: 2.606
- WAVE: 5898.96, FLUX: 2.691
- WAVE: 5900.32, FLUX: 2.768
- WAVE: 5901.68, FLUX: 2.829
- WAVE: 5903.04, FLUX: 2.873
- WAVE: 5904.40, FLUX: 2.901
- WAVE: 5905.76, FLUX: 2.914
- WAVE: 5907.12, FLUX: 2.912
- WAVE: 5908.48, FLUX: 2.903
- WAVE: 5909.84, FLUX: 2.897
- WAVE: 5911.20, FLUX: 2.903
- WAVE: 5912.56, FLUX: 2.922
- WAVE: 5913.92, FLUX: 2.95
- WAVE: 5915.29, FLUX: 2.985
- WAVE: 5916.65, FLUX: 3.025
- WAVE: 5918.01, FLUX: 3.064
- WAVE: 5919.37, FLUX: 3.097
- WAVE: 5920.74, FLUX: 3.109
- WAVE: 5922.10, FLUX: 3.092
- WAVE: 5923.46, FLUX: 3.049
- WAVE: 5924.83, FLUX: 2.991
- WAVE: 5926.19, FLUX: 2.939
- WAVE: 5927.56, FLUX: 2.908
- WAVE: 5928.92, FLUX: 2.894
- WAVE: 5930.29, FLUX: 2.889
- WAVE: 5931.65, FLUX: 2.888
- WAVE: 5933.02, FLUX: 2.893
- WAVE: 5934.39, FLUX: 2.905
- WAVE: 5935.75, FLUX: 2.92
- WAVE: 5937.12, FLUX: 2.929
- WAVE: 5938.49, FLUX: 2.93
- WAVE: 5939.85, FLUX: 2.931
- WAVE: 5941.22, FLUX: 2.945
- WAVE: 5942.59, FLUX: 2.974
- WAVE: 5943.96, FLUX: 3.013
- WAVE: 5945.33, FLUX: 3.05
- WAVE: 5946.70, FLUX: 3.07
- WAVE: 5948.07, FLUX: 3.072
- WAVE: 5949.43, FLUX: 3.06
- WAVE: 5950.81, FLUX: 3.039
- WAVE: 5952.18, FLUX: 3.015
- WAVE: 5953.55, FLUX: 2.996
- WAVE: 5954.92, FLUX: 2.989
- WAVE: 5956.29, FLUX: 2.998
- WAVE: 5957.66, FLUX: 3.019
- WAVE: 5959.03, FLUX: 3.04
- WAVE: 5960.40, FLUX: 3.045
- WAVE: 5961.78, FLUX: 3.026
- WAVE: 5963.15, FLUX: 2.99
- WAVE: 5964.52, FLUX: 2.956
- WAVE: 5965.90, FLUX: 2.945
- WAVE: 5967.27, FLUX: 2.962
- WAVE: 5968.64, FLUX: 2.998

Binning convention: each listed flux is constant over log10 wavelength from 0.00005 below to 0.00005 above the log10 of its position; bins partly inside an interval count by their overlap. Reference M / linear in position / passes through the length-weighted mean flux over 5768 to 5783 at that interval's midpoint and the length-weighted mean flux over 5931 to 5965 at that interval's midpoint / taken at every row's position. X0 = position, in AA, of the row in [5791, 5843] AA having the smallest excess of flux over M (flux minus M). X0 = 5826.07 AA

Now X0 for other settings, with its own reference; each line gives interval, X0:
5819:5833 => 5826.07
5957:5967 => 5965.90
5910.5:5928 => 5911.20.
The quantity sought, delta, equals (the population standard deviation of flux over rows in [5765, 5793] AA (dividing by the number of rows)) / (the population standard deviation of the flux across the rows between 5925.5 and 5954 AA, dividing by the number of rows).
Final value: 1.9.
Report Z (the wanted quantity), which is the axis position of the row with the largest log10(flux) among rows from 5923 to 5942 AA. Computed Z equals 5923.46 AA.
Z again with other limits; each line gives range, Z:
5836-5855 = 5842.19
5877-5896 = 5877.27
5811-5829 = 5818.03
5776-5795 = 5793.96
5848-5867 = 5852.96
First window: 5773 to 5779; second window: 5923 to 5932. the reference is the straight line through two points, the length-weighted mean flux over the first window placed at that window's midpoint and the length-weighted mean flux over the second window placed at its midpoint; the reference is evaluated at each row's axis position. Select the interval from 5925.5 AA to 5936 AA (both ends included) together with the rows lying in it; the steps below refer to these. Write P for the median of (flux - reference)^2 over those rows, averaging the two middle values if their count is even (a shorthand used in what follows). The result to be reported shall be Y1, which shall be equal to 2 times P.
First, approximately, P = 0.001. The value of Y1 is 0.00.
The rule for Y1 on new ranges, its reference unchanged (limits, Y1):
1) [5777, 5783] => 0.09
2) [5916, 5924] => 0.04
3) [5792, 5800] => 0.05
